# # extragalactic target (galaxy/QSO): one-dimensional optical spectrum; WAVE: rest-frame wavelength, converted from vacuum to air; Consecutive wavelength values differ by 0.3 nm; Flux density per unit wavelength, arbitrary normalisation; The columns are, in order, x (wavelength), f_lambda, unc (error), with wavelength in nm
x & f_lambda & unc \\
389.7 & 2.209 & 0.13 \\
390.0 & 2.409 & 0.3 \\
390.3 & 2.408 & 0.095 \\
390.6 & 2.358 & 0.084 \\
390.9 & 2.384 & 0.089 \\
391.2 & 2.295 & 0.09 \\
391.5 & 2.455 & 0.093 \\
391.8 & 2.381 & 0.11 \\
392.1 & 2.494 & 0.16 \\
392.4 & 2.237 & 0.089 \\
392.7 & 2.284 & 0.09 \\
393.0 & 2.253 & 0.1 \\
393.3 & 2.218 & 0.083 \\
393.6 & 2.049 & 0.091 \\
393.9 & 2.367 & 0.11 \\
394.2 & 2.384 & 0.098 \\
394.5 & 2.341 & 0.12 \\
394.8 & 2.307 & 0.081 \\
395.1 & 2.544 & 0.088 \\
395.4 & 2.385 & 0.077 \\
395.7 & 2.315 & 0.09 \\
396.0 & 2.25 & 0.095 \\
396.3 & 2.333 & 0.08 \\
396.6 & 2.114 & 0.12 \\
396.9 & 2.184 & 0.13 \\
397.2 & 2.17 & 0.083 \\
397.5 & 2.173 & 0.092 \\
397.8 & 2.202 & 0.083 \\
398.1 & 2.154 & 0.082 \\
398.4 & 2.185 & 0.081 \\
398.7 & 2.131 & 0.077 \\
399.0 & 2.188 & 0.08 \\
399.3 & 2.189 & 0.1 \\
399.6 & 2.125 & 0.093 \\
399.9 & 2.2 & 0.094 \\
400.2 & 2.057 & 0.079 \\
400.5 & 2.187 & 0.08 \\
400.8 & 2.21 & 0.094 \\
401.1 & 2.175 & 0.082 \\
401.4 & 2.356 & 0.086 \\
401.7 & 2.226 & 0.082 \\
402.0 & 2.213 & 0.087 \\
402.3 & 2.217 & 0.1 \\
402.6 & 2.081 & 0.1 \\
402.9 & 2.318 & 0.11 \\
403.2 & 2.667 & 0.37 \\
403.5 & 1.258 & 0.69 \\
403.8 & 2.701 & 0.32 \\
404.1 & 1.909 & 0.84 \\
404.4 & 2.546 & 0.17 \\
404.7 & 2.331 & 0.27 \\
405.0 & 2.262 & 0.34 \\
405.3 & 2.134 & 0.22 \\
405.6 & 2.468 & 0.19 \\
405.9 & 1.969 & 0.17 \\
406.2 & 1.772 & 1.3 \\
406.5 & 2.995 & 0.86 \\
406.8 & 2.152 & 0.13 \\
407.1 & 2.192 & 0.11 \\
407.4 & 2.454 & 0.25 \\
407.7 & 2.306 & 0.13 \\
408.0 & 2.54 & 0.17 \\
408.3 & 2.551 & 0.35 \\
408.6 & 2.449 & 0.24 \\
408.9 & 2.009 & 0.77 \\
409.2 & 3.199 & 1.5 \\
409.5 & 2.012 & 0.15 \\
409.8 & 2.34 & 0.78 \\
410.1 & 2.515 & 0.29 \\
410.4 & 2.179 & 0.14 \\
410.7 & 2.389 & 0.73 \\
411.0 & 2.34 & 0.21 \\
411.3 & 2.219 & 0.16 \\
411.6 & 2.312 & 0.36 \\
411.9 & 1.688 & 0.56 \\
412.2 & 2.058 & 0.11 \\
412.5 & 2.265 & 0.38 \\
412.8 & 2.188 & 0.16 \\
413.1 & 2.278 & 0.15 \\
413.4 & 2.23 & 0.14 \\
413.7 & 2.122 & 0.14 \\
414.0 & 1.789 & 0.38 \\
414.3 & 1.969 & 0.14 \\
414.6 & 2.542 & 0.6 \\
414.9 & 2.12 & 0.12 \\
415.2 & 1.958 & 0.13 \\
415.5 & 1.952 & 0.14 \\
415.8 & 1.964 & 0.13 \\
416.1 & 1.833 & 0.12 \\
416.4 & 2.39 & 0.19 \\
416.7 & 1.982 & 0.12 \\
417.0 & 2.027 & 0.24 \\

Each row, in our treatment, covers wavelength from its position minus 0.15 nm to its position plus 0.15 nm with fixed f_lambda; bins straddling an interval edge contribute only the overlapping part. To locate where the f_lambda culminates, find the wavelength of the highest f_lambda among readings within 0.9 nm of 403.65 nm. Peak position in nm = 403.8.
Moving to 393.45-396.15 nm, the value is 395.1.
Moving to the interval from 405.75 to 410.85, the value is 409.2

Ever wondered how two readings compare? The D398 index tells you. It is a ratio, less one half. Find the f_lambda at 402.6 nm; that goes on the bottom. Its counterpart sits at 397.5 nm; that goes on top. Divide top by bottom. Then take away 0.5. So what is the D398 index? 0.54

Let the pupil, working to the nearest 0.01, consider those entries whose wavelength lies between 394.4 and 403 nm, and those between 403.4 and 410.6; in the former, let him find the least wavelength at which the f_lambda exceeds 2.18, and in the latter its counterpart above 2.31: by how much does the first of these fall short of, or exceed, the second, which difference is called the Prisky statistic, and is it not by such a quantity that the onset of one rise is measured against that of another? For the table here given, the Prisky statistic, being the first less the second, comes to -9.30 nm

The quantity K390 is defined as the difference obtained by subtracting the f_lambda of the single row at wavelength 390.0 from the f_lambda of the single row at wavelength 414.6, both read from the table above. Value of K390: 0.13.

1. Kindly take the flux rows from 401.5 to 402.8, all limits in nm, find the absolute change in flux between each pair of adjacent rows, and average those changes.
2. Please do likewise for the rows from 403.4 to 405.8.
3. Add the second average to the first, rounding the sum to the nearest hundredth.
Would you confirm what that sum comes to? 0.57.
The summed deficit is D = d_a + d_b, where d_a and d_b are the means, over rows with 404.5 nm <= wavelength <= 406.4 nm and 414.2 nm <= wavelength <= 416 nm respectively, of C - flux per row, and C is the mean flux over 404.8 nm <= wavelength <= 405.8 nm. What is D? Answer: 0.3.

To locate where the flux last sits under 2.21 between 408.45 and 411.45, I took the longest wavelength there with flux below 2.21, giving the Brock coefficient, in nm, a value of 410.4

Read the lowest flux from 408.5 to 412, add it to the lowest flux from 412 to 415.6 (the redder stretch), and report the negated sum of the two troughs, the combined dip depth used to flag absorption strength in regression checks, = -3.5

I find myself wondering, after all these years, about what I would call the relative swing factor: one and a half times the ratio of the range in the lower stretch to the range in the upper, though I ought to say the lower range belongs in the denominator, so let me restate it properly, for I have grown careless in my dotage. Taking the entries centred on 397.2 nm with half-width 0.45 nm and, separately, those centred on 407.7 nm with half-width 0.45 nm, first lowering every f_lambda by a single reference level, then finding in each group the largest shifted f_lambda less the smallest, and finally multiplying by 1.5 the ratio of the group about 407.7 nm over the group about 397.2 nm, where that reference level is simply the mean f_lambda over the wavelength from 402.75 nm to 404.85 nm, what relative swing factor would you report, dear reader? 25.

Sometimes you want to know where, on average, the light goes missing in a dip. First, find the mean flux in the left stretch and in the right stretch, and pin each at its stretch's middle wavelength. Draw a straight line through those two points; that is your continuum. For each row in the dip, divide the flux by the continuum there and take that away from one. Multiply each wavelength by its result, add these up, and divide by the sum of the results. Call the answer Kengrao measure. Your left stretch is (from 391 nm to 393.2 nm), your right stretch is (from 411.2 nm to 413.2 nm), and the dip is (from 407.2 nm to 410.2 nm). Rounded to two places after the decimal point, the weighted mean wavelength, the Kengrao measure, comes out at 408.76 nm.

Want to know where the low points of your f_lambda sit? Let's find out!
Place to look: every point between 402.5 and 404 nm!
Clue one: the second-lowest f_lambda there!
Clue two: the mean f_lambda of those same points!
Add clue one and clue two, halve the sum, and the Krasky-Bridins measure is 2.14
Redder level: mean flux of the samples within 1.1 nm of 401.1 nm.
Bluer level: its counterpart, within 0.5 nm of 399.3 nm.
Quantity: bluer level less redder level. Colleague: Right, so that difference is -0.04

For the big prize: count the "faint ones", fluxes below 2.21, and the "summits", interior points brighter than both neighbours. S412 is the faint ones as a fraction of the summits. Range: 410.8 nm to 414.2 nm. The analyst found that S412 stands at 1.7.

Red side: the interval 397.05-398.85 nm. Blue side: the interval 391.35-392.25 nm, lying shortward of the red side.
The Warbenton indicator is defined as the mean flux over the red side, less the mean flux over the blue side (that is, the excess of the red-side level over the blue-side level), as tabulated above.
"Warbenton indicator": -0.27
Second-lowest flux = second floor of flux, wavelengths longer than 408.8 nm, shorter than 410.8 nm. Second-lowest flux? 2.012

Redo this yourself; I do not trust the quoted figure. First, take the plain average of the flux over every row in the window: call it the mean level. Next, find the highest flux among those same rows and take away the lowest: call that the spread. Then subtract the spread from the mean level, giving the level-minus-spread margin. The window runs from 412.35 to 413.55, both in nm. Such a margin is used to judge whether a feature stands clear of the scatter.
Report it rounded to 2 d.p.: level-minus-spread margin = 2.15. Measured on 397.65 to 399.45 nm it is 2.10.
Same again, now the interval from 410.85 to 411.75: 2.17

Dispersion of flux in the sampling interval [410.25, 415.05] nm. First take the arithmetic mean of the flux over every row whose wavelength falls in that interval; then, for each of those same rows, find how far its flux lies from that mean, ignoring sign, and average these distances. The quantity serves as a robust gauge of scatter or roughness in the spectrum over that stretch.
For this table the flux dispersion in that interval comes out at 0.16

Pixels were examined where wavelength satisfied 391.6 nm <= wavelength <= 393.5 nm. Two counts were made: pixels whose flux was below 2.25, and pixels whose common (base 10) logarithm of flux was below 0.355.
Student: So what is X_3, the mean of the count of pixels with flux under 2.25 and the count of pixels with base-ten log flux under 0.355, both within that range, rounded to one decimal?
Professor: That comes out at 2.5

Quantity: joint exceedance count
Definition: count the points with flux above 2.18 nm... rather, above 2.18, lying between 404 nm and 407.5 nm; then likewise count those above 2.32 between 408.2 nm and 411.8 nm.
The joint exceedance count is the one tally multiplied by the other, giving 49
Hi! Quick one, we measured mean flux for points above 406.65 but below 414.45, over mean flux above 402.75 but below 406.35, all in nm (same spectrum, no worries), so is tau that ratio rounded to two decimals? 1.03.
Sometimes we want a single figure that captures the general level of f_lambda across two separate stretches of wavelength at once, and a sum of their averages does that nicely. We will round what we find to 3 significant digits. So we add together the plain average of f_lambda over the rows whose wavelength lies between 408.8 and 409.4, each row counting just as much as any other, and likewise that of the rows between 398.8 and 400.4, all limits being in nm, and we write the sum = 4.76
